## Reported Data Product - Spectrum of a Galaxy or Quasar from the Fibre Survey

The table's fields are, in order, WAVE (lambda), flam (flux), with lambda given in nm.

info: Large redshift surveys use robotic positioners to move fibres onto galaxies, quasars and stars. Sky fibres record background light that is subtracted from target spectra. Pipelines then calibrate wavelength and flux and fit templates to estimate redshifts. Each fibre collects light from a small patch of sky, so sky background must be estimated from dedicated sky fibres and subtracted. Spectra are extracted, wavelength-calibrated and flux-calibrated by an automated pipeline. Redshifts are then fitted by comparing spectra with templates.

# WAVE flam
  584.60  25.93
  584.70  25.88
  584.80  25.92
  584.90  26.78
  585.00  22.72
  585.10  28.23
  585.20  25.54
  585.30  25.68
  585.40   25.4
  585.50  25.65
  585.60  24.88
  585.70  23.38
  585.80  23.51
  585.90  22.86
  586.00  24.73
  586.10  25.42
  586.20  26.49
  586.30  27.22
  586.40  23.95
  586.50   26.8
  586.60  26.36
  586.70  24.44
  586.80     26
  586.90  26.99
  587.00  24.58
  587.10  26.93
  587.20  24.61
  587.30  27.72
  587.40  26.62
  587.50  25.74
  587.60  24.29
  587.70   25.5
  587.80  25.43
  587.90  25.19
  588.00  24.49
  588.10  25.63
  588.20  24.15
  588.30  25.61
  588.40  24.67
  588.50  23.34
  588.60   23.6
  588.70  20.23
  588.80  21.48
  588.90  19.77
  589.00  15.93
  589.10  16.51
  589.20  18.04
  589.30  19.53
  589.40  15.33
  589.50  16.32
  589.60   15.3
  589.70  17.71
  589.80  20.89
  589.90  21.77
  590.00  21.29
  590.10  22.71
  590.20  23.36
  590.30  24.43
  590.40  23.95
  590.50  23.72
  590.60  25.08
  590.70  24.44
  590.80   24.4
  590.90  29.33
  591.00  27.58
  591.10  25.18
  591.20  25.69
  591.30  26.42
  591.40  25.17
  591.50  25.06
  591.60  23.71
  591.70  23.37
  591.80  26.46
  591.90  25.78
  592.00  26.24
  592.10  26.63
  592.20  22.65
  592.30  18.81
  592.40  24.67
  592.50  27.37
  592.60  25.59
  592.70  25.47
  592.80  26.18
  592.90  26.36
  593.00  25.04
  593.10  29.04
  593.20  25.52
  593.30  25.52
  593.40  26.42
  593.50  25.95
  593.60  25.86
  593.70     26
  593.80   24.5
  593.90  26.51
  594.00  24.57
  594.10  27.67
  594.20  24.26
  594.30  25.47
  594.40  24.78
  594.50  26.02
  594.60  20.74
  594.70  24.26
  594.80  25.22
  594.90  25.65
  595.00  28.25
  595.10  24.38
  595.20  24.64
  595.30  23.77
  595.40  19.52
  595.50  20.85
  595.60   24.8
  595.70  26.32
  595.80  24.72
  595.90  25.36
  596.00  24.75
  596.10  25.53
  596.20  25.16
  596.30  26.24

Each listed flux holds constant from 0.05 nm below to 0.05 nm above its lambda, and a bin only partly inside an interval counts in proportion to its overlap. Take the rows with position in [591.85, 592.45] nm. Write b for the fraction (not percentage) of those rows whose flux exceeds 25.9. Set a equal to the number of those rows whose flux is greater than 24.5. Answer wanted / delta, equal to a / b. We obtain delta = 12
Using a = 4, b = 0.33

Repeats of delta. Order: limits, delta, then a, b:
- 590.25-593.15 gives 58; 20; 0.34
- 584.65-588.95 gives 104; 29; 0.28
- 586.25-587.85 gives 26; 13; 0.50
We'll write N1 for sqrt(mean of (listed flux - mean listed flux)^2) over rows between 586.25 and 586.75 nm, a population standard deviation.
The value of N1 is 1.3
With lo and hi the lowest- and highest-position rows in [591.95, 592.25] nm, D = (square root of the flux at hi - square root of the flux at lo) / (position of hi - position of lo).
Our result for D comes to -1.8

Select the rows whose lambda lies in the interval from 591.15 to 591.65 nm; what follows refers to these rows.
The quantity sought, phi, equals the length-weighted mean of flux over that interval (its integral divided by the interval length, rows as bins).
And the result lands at 25.2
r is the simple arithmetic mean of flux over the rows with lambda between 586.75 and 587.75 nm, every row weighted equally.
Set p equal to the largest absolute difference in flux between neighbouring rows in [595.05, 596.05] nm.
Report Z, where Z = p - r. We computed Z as -22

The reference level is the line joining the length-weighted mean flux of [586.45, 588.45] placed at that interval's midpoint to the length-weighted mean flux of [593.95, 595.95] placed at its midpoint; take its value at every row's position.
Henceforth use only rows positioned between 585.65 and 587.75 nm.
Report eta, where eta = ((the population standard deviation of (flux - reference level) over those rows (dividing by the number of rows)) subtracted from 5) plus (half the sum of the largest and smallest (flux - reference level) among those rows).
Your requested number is 3.2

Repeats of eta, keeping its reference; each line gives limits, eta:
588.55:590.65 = -3.2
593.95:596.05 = 2.3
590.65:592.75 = 2.0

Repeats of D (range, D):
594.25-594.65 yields -1.6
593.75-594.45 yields 0.0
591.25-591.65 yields -0.9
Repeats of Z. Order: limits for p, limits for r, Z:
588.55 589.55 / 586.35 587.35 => -22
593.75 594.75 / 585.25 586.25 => -20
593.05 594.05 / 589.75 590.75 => -20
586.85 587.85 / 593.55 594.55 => -22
